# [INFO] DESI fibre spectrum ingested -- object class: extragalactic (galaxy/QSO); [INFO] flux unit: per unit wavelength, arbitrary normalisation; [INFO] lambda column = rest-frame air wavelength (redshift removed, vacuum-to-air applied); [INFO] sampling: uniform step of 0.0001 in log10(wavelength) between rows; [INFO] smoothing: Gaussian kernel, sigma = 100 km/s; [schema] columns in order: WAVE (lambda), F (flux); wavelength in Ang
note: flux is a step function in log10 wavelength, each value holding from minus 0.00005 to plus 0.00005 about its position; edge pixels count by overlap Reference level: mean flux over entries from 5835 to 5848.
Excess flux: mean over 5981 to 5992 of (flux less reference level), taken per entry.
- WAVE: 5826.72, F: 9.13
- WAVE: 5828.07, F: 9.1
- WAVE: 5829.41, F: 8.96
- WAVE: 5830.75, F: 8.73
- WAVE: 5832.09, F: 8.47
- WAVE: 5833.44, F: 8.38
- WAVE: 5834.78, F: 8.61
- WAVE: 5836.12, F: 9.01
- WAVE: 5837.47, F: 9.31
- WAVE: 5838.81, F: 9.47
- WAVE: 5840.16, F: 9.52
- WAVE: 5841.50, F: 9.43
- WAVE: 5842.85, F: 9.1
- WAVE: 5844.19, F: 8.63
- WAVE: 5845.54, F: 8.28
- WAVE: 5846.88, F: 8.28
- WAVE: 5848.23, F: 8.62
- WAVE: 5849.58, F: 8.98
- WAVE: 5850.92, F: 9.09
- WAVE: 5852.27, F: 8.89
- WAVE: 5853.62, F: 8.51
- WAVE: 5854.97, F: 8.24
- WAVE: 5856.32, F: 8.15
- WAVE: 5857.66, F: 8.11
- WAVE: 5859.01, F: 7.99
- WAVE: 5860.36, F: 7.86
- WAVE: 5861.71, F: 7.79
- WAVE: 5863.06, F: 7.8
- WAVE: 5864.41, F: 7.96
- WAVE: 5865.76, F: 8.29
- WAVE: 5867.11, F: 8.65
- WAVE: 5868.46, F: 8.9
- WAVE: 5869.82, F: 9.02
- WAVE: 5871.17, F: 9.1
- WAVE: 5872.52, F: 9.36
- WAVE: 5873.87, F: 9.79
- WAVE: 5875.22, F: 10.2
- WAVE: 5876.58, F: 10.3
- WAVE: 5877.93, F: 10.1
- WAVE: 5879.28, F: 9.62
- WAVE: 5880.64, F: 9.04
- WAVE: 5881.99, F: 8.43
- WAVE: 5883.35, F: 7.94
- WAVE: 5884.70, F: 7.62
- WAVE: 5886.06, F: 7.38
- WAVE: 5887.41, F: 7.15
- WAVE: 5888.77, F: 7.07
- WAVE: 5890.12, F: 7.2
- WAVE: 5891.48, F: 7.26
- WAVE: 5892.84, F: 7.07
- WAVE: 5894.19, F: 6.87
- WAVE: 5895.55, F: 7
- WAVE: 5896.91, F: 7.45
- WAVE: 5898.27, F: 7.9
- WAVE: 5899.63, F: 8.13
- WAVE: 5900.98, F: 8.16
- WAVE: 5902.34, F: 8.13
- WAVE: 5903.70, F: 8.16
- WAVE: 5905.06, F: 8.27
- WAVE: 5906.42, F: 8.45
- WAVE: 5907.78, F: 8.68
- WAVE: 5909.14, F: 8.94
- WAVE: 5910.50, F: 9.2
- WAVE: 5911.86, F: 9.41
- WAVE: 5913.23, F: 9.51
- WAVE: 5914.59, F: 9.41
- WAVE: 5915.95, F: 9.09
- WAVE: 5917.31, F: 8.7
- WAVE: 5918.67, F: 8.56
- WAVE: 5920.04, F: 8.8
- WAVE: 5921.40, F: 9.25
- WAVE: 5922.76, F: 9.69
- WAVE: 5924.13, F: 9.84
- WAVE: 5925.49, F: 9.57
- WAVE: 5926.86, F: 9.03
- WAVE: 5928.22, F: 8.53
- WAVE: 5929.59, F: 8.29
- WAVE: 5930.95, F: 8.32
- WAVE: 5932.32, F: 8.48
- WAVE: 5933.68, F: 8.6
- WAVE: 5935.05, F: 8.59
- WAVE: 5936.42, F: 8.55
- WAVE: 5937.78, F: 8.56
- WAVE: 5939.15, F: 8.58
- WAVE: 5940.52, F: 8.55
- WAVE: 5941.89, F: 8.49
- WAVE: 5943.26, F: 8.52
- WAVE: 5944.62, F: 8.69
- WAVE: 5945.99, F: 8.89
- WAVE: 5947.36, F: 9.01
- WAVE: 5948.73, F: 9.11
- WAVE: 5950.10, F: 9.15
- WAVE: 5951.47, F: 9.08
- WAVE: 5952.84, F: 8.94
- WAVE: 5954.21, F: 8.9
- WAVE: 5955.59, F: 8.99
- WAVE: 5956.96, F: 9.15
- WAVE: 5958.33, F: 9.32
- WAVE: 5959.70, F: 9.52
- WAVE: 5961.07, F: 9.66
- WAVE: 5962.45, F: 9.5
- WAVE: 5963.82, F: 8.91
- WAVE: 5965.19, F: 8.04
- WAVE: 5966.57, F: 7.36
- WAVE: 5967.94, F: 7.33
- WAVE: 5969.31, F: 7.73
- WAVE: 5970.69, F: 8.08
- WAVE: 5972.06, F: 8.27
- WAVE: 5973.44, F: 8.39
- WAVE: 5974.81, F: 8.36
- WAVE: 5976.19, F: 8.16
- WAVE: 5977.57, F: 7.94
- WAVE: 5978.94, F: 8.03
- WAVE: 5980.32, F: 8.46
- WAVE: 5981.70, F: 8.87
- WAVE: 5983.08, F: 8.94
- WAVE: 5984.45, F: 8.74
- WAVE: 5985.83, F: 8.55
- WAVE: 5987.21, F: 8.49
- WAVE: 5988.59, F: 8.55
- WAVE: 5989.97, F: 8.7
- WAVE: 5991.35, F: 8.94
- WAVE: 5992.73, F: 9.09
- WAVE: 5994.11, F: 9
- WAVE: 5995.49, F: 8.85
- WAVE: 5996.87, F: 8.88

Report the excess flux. -0.3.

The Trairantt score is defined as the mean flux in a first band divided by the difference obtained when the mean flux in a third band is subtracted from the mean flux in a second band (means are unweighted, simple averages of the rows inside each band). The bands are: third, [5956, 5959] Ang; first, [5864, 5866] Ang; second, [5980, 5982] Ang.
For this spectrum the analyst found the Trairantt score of -14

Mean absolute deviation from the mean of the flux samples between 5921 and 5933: 0.53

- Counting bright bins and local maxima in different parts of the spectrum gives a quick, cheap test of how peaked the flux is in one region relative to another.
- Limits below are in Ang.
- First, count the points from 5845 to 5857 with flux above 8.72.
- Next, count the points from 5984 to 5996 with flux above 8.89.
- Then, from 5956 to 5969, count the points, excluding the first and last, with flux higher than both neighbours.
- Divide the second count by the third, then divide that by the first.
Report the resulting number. 1.0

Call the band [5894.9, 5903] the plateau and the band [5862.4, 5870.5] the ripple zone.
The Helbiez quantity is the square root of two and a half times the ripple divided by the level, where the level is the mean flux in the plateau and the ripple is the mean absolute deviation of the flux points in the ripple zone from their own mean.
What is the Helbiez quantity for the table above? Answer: 0.367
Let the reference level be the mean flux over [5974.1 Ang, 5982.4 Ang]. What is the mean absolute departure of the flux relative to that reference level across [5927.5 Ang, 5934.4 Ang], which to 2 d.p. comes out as 0.15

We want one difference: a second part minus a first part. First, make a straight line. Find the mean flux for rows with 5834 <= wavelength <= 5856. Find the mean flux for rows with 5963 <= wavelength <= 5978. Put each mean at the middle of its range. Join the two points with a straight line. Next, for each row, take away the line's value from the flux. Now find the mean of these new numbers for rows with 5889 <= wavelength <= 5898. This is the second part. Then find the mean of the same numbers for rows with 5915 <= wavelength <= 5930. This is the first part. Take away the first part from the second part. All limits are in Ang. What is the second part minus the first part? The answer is -2.1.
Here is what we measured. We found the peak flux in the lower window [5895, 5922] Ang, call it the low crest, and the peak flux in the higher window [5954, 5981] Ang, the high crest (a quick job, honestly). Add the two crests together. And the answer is 19.2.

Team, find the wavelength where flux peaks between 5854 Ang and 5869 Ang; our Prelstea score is 5868.46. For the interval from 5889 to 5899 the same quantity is 5898.27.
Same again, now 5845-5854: 5850.92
